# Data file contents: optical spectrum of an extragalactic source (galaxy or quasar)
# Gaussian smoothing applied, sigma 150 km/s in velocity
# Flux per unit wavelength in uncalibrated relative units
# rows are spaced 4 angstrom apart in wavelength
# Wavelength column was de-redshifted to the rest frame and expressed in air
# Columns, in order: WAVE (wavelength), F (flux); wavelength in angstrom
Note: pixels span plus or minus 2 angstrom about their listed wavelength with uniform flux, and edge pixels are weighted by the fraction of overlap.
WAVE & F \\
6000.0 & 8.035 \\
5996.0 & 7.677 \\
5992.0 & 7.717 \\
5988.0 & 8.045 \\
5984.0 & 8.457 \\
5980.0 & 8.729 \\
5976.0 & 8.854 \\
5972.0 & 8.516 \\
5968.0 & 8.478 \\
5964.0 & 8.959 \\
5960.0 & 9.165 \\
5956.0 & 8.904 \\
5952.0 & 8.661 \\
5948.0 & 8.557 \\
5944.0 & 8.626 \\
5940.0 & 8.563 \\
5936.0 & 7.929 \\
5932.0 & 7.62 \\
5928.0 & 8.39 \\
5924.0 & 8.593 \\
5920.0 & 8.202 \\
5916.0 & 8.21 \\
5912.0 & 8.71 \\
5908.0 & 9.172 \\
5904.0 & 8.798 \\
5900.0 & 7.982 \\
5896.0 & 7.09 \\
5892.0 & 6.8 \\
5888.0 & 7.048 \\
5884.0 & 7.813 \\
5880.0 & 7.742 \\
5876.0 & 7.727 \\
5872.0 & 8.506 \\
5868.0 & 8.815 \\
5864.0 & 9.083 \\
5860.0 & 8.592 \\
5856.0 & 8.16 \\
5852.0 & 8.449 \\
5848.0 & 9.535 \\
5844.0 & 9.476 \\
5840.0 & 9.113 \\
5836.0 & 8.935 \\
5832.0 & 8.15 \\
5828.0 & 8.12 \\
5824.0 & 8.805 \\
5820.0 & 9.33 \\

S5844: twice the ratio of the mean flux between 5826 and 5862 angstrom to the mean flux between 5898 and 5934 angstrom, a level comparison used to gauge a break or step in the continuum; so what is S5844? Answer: 2.08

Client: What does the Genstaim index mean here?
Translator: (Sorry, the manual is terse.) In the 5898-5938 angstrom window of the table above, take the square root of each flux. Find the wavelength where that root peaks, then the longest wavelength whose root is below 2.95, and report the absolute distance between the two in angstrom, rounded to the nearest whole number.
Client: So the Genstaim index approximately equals 28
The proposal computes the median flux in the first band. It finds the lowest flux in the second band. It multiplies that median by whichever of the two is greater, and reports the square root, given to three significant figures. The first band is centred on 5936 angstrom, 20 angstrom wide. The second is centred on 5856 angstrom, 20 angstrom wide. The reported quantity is 8.39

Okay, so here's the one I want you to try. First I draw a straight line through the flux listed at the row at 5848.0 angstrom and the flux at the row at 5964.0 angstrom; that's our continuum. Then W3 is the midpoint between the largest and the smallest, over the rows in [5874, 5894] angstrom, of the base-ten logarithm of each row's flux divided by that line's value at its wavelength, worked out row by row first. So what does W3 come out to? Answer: -0.108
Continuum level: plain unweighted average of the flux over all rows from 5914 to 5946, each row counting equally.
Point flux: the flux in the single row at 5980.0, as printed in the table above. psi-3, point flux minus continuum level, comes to 0.46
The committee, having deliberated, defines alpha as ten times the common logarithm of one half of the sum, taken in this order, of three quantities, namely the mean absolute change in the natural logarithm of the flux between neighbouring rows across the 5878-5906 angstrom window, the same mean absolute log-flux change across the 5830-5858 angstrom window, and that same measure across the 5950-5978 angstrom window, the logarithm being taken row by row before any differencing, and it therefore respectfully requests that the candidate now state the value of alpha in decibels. -11.3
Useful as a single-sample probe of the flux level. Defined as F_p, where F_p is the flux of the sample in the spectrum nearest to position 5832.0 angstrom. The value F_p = 8.15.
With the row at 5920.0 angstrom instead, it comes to 8.202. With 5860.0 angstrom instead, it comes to 8.592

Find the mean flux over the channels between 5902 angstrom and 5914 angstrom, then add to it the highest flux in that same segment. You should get 18.1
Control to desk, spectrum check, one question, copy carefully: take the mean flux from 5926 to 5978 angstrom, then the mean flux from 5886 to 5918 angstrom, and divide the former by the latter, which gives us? 1.07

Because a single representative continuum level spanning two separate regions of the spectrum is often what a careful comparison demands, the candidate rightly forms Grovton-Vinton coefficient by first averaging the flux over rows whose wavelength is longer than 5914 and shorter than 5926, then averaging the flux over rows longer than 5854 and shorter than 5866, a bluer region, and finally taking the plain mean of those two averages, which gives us 8.47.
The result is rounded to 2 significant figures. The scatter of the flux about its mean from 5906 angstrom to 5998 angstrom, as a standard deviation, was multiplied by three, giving 1.3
